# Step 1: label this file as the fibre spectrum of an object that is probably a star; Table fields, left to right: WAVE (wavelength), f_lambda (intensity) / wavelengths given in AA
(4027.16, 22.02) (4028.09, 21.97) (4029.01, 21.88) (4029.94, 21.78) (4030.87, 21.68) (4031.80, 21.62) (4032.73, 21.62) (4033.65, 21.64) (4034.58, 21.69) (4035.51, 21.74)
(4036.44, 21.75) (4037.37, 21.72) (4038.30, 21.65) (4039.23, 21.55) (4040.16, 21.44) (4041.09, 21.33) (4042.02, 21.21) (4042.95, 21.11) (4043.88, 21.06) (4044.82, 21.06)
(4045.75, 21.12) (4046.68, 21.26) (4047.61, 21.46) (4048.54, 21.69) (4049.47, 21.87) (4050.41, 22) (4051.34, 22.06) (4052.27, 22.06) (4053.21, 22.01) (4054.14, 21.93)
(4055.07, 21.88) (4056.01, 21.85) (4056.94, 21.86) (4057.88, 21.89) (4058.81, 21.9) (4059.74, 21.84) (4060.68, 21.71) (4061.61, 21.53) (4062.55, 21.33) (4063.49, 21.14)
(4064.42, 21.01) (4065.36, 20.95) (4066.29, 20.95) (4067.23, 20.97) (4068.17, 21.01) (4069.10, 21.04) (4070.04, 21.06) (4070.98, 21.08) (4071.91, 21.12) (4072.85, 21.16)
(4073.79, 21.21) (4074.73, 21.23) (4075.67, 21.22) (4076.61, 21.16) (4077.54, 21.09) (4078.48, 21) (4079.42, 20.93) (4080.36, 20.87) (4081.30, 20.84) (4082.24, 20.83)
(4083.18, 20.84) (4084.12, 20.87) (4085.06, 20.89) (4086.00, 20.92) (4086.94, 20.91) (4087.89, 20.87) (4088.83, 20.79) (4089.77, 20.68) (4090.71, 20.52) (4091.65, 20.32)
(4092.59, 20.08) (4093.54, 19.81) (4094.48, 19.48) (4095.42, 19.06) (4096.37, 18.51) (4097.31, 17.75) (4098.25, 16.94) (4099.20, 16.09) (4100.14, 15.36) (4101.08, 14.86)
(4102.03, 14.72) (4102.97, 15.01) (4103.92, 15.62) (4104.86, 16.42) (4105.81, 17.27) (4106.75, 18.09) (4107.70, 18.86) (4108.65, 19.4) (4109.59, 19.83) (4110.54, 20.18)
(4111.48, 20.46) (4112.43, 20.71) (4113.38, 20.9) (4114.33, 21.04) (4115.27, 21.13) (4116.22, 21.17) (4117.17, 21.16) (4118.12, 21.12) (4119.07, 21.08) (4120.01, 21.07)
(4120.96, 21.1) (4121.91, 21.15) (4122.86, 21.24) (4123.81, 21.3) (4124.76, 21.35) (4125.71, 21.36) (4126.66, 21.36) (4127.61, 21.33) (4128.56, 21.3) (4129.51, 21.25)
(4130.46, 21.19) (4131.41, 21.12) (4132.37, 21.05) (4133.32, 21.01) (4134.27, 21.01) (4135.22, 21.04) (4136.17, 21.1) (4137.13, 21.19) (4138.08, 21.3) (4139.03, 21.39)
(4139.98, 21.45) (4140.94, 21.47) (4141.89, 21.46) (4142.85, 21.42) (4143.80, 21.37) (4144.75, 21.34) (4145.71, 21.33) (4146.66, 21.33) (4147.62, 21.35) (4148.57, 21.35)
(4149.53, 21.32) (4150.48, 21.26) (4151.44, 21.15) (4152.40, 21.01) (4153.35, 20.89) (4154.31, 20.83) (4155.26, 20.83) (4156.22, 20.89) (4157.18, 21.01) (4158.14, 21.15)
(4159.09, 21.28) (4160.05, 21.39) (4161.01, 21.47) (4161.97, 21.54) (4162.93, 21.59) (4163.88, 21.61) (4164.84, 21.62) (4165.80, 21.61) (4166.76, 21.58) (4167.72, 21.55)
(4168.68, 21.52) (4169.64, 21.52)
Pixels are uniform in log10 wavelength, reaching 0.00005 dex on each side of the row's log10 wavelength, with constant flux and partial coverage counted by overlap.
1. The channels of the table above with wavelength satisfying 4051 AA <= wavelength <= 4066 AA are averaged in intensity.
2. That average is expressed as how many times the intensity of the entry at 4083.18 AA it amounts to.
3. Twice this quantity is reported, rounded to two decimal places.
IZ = 2.08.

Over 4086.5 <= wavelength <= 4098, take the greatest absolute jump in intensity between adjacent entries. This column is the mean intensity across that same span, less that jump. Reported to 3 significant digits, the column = 19.1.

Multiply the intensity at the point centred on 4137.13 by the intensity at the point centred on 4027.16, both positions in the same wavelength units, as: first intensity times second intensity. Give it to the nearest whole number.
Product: 467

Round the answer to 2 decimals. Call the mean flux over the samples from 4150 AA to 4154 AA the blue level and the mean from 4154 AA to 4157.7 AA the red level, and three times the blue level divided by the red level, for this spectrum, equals 3.03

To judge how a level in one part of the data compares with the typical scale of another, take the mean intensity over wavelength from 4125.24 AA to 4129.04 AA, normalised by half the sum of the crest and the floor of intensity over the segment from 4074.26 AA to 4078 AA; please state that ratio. 1.01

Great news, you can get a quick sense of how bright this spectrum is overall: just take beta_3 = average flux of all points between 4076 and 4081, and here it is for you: 21.0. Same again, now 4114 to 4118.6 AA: 21.1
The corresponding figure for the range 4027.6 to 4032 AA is 21.8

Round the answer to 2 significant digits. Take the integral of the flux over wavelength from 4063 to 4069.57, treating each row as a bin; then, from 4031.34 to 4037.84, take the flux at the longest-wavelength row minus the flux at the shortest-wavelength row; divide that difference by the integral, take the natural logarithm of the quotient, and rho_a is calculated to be -7.2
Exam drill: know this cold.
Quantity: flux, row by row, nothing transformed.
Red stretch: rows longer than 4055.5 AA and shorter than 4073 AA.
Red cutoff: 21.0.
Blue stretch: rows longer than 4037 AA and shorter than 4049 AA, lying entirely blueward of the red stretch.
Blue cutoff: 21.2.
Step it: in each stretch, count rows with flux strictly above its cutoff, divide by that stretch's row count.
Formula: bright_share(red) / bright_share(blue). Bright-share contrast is 1.2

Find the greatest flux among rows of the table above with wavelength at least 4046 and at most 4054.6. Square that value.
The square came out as 487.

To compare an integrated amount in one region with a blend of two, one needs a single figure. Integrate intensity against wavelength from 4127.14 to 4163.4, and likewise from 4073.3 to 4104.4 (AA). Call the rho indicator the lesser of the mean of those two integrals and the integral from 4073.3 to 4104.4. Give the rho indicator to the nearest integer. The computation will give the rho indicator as 604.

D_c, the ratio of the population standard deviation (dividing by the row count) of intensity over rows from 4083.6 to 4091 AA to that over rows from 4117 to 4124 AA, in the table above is 1.7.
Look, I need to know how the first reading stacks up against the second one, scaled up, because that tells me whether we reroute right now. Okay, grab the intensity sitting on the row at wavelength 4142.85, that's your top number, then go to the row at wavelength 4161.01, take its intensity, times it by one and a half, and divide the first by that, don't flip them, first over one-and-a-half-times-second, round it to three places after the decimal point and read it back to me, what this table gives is 0.665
